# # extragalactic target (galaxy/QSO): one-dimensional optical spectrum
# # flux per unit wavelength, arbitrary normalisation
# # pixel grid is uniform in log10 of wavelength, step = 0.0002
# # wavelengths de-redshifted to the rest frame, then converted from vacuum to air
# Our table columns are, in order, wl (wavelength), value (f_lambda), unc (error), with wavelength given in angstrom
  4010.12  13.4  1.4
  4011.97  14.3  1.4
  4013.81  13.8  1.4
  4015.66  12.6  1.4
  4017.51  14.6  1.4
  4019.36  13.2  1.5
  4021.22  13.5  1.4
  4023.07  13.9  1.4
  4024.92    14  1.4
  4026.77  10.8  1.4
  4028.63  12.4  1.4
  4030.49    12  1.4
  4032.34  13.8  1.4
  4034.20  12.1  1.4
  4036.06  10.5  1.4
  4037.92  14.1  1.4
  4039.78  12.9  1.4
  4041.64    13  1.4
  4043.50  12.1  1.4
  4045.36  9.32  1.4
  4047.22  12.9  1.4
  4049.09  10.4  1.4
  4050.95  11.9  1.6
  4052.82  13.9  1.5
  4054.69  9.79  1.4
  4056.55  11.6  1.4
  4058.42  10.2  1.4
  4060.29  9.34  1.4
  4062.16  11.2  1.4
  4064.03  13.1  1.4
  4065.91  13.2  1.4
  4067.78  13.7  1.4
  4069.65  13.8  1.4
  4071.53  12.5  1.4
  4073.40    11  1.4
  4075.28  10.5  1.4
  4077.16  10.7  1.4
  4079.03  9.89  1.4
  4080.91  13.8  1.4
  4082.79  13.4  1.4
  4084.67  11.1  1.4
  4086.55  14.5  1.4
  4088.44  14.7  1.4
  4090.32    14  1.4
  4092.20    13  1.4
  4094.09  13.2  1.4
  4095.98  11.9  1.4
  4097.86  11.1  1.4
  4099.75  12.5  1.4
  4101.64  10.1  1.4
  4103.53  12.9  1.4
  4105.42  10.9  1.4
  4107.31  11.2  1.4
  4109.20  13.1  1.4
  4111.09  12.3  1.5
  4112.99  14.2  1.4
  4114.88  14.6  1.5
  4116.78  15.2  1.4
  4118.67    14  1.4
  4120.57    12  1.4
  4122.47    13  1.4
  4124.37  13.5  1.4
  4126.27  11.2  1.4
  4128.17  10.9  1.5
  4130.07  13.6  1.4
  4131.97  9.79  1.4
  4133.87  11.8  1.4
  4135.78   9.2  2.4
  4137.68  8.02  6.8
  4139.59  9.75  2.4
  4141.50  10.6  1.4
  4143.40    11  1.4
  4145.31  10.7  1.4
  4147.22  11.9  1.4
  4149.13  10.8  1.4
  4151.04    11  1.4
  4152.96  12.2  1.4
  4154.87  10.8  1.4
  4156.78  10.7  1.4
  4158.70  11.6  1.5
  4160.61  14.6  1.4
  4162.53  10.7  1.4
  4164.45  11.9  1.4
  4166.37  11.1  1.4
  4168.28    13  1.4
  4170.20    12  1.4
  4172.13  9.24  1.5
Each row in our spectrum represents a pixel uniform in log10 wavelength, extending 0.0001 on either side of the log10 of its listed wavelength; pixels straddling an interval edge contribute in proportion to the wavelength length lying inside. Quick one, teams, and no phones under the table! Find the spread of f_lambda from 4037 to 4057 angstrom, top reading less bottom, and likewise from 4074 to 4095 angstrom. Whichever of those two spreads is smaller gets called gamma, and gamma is 4.8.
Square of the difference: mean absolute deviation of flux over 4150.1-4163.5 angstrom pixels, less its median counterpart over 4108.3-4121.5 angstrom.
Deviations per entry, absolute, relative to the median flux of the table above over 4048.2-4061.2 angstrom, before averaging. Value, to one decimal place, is 5.5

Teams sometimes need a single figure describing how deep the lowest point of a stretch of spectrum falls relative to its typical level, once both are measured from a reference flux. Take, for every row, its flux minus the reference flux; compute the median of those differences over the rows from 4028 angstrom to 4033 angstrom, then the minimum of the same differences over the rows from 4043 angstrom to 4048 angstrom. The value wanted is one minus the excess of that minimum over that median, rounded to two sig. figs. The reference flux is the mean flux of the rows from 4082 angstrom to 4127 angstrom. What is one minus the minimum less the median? 4.1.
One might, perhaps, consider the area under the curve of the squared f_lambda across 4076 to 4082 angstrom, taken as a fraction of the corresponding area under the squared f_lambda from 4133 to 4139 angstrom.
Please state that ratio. 1.4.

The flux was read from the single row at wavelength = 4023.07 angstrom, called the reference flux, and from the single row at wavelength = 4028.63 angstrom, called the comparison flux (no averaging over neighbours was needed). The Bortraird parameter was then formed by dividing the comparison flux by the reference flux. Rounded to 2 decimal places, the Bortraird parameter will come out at 0.89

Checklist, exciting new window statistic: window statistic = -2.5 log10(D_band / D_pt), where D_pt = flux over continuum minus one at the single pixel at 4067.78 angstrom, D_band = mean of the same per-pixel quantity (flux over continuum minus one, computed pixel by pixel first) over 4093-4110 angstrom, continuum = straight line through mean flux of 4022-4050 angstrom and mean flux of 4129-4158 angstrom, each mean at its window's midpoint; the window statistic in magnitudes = 1.4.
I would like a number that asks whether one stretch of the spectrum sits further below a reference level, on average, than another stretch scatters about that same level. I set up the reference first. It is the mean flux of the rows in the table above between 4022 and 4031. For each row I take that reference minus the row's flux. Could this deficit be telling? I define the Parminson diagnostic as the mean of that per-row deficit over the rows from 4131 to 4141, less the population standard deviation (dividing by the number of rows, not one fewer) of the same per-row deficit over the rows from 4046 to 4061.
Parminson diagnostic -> 1.4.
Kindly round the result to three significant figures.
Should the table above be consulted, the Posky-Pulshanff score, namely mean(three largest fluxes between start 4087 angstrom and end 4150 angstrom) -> 14.8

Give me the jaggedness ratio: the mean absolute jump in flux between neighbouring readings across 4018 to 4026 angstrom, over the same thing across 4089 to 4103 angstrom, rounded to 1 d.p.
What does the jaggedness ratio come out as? 0.2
